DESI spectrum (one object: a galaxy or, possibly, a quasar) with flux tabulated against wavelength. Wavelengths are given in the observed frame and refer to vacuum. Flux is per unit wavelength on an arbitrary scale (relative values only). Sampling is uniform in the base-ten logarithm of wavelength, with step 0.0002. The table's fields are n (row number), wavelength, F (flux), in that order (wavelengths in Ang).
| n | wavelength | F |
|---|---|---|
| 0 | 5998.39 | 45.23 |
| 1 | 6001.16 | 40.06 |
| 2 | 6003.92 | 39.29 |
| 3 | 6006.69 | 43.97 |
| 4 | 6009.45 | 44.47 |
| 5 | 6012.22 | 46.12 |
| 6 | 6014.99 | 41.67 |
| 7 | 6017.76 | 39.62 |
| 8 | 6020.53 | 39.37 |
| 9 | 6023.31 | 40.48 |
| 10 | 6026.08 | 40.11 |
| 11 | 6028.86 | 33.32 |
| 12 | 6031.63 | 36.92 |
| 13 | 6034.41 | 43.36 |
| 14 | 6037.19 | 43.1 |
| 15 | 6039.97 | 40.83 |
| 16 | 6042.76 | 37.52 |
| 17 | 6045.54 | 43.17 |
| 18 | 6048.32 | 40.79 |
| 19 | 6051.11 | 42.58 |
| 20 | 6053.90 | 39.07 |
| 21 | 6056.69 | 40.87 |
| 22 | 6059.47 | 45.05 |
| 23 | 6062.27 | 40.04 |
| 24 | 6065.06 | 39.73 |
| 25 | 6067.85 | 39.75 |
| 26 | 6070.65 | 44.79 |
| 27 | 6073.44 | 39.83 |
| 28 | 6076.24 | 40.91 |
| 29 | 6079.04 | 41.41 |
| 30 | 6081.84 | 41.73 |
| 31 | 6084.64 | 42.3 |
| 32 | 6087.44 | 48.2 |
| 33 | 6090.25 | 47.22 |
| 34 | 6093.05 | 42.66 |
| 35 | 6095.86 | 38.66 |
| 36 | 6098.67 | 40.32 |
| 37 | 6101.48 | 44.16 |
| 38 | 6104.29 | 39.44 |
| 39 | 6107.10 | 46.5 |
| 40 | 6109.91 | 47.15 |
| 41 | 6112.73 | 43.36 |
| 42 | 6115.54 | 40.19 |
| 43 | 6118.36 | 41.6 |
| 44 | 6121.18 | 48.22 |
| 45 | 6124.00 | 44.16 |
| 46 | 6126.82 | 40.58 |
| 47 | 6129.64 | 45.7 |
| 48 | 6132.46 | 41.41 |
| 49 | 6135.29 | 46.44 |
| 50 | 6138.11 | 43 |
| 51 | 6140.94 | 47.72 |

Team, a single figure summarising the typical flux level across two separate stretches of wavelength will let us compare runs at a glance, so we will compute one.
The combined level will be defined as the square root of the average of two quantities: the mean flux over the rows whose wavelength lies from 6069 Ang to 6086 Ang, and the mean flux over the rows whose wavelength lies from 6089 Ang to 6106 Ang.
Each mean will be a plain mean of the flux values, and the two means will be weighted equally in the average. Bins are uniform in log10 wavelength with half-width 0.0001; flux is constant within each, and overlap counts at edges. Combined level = 6.48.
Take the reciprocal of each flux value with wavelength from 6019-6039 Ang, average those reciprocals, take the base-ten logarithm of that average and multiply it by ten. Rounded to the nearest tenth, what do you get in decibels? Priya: -15.9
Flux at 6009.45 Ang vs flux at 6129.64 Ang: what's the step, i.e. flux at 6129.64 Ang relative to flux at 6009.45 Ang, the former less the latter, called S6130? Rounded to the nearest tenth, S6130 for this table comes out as 1.2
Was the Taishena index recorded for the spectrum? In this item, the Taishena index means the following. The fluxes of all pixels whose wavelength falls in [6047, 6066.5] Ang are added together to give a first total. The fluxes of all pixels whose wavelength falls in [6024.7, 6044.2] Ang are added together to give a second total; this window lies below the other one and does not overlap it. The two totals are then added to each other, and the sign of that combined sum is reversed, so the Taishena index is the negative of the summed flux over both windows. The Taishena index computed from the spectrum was -563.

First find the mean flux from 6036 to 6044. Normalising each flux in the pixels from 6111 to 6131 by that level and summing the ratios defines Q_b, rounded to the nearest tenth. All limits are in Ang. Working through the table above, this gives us 7.5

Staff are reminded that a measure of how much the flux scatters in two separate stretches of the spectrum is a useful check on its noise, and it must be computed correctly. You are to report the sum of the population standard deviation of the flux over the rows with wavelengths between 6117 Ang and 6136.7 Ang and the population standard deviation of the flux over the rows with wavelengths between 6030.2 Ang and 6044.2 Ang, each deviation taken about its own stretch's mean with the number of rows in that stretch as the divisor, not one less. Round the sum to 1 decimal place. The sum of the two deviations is 5.4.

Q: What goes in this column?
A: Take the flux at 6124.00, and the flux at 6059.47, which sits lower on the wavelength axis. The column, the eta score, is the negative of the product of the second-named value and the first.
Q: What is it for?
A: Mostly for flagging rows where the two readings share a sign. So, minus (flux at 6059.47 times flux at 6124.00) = -1989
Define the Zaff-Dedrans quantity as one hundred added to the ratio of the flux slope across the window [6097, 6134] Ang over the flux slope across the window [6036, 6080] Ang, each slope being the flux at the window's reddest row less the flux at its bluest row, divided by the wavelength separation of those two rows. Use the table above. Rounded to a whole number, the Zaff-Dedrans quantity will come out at 99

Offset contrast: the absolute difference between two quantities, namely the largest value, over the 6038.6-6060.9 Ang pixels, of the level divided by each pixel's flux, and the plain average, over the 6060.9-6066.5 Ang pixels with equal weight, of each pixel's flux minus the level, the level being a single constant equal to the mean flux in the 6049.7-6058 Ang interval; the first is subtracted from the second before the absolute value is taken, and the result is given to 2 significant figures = 2.0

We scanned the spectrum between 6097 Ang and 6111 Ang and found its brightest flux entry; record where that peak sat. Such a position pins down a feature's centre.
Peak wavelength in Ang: 6109.91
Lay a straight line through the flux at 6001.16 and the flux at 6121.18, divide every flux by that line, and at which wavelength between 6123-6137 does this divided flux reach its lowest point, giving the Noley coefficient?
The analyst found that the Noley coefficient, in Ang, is 6126.82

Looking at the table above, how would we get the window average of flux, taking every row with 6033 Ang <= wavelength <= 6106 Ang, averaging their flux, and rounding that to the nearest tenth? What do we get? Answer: 41.8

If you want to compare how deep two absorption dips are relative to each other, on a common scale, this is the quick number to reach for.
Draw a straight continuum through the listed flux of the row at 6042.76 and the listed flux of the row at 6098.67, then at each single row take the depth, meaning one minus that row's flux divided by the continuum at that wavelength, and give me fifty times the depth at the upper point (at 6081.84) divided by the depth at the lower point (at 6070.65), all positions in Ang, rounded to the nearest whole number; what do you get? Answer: 19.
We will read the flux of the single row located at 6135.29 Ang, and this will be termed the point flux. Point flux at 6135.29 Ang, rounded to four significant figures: 46.44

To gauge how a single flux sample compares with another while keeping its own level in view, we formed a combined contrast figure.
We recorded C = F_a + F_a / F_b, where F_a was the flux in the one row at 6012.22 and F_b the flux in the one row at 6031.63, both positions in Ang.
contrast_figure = 47.4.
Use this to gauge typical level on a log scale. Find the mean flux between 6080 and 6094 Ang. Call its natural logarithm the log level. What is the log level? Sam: 3.79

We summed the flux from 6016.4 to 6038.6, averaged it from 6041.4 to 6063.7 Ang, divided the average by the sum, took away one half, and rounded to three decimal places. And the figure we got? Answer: -0.370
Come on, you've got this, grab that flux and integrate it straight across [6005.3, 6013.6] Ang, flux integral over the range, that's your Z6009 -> 372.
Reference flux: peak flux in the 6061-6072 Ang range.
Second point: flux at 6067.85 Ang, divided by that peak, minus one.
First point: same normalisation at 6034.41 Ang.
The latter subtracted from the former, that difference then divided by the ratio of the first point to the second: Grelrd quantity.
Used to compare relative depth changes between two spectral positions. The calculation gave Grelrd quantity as -0.28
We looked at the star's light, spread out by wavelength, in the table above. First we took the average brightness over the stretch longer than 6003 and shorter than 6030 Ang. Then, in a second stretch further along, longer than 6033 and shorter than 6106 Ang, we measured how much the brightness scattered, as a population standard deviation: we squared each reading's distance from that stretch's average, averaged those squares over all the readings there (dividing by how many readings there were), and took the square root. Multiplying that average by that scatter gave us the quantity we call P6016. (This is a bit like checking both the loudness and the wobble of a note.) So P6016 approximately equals 103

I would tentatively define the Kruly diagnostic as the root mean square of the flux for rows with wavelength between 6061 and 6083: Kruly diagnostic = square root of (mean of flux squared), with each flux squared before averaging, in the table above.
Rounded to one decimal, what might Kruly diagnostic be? 41.1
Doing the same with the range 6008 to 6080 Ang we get 41.0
